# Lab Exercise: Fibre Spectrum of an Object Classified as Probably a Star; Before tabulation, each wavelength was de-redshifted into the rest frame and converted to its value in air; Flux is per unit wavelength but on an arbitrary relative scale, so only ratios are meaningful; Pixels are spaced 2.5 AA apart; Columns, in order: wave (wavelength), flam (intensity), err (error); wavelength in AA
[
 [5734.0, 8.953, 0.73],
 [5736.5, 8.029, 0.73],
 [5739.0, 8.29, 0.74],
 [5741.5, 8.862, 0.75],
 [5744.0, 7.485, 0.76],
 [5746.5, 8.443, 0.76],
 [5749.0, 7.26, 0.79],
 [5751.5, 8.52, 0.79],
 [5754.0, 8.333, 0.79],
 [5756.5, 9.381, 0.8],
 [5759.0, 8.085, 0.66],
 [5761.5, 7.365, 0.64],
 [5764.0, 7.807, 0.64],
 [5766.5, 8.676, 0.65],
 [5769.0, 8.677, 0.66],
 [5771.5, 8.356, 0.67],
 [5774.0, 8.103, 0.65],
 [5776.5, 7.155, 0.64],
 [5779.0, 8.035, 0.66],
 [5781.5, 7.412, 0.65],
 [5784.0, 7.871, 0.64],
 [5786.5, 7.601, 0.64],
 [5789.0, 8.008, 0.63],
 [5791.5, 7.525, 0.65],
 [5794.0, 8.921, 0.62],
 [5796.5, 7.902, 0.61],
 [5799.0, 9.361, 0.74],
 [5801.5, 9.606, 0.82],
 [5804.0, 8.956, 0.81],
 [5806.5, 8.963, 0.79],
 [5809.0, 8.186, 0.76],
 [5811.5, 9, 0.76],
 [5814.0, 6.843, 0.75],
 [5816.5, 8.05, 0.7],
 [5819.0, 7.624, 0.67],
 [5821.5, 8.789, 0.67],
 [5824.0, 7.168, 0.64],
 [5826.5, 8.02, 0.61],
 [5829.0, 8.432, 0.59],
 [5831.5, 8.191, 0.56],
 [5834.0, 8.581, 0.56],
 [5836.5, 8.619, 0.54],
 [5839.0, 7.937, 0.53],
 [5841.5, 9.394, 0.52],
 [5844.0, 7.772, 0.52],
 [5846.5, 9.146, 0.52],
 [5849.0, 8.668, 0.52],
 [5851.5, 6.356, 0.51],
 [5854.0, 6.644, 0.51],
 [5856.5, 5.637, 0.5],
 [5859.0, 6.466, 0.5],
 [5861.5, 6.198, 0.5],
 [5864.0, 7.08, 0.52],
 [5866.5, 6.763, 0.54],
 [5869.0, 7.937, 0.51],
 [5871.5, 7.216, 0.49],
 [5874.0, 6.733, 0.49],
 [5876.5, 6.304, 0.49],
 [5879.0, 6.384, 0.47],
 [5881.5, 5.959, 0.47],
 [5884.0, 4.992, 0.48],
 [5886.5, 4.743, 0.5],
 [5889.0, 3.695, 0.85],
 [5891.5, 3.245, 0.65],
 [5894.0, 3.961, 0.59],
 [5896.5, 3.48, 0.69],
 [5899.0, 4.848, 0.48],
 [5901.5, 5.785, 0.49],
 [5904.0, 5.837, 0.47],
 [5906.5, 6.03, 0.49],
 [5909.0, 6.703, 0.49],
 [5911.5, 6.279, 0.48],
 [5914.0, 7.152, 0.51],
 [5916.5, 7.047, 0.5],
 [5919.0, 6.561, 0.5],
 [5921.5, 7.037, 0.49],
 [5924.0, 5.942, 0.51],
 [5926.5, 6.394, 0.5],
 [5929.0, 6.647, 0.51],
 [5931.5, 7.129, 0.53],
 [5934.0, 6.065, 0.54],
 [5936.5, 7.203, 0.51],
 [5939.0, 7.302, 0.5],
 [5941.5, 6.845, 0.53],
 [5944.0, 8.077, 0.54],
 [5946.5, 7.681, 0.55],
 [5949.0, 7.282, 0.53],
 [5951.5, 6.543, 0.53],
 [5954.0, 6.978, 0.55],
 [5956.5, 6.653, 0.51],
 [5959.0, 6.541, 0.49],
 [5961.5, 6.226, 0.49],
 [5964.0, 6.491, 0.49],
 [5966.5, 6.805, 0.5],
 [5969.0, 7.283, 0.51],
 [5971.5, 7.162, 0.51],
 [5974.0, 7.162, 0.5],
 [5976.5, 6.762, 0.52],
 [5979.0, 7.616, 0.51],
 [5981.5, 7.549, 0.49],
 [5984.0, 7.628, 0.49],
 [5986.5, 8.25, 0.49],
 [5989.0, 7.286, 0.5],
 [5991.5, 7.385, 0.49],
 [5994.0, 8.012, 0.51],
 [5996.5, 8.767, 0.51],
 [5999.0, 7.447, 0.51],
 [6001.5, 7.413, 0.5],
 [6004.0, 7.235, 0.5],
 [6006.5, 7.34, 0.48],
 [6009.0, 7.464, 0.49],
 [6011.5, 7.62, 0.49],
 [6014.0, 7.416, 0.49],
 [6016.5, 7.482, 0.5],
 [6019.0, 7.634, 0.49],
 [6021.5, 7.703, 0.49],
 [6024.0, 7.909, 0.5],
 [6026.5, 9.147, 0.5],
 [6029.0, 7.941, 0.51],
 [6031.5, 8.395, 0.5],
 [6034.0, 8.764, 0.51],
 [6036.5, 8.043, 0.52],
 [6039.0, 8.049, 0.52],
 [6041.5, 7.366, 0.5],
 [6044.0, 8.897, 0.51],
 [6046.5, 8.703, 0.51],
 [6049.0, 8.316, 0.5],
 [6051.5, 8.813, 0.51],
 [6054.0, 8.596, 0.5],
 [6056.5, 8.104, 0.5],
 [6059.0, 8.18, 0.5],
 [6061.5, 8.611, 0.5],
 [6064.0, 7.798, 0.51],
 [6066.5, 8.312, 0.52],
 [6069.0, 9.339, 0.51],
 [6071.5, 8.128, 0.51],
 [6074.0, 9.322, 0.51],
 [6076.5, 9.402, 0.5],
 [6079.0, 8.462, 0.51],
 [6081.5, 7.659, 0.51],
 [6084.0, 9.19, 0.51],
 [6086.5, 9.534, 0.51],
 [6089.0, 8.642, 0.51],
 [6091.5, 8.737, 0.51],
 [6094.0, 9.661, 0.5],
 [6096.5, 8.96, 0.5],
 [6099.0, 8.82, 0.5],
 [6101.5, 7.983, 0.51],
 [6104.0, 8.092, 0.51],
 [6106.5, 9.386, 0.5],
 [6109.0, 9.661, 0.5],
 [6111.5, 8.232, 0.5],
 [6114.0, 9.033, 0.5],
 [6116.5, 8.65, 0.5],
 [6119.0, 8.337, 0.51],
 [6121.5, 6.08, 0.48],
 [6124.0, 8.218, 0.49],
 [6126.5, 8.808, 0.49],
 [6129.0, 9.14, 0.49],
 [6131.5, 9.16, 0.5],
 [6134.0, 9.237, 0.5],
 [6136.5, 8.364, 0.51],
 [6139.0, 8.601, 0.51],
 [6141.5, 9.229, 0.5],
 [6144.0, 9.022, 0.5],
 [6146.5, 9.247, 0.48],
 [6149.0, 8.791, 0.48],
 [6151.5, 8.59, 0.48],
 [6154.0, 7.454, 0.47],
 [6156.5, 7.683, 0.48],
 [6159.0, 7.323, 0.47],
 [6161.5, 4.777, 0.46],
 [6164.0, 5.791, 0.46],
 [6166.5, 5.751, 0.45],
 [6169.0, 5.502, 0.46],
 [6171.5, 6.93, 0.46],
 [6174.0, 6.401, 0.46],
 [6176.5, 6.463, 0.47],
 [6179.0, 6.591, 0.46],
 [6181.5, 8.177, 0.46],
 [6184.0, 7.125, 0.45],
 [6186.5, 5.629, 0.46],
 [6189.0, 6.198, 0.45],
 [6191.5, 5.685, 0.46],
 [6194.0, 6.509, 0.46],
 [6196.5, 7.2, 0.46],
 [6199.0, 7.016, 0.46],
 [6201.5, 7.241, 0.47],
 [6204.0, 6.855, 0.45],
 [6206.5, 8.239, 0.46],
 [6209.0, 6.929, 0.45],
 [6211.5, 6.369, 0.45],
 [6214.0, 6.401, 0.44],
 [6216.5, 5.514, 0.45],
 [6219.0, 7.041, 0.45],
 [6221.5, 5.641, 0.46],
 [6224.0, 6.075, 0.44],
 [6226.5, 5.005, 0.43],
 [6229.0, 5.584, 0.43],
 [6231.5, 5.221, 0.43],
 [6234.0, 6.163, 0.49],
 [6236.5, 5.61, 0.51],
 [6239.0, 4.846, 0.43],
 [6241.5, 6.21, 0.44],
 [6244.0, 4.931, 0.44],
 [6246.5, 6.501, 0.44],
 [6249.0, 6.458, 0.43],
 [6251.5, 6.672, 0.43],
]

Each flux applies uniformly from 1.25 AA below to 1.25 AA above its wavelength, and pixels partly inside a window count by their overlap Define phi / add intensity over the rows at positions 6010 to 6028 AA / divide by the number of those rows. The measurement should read 7.8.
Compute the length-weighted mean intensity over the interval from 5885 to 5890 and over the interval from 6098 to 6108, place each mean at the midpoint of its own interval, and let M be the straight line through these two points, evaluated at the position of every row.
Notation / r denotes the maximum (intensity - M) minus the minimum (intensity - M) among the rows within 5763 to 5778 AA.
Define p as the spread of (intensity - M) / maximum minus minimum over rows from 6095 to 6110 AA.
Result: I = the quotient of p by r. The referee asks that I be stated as 0.9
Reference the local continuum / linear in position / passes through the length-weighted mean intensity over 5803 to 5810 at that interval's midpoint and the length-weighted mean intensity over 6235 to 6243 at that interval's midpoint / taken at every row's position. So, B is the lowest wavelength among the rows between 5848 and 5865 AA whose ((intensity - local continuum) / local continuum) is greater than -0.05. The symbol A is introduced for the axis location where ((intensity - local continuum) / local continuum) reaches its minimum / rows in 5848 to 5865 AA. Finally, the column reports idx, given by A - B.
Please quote 7.5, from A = 5856.5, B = 5849.0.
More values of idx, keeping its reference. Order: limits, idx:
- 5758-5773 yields -5.0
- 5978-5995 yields 10.0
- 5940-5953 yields 7.5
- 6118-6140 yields 2.5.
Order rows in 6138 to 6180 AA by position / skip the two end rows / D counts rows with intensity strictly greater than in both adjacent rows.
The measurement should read 5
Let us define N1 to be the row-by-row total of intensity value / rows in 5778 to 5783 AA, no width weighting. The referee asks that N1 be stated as 15.4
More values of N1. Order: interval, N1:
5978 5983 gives 15.2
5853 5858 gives 12.3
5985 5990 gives 15.5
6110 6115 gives 17.3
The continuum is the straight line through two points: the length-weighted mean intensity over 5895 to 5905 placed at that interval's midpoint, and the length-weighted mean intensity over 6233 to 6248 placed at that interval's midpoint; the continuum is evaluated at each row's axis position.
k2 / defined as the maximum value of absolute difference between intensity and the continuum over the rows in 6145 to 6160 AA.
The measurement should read 3.7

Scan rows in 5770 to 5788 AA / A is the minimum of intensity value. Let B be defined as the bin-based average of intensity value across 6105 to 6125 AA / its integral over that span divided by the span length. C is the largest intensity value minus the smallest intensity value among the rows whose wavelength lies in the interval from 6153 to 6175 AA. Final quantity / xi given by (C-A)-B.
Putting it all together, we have -12.7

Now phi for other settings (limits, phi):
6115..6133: 8.3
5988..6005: 7.6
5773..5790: 7.7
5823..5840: 8.1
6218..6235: 5.8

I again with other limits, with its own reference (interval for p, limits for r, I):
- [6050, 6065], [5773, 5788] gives 1.3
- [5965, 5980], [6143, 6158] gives 0.4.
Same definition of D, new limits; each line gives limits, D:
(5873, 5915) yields 3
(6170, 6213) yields 5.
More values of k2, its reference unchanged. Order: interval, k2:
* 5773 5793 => 3.4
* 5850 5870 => 3.1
